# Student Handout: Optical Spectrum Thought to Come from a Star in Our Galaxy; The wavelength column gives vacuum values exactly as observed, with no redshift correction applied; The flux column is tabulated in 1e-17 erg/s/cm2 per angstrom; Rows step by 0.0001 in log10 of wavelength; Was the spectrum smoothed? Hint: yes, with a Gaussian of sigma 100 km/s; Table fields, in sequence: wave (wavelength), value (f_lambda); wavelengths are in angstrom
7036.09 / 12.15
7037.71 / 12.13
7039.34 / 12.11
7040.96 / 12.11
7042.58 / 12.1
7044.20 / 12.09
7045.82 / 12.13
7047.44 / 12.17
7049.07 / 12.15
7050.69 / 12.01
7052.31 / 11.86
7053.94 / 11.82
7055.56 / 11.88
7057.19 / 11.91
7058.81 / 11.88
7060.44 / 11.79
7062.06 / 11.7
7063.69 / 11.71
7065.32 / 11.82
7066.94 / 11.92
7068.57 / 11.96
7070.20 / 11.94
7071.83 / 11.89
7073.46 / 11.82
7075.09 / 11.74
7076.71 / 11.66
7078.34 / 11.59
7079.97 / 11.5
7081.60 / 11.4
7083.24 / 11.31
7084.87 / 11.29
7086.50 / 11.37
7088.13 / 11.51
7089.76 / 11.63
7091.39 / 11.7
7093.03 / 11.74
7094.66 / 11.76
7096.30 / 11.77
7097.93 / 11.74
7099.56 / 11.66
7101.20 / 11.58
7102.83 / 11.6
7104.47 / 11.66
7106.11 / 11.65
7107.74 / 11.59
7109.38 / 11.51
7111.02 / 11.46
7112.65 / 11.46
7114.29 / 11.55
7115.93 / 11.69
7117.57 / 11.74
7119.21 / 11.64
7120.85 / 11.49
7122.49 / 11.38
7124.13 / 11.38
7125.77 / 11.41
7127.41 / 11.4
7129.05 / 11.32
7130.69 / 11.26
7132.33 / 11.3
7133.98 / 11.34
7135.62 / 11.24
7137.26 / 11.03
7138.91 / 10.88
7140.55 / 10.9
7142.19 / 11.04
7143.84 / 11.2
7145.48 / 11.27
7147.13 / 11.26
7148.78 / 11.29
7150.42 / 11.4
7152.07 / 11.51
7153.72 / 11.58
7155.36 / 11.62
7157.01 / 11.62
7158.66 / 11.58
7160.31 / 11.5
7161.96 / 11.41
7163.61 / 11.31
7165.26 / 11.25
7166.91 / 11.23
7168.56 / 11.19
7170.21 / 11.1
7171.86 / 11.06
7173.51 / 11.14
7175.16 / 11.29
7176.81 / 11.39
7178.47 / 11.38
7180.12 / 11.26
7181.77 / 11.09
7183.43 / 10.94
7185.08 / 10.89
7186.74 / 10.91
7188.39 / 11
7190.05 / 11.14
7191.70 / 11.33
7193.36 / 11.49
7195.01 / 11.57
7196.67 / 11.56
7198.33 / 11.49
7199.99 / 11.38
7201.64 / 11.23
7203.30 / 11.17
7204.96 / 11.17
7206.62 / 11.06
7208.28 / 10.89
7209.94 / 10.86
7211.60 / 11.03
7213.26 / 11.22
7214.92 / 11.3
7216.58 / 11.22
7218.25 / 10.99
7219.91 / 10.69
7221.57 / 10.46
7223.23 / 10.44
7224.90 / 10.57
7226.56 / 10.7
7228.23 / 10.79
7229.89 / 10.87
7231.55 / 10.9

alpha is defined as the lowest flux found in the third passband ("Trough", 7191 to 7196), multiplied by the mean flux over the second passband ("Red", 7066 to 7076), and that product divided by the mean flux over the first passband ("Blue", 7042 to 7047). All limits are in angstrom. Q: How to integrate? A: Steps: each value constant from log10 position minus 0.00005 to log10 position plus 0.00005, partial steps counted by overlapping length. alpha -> 11.1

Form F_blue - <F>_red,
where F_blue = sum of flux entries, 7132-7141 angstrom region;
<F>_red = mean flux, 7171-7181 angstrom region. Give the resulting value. 55.4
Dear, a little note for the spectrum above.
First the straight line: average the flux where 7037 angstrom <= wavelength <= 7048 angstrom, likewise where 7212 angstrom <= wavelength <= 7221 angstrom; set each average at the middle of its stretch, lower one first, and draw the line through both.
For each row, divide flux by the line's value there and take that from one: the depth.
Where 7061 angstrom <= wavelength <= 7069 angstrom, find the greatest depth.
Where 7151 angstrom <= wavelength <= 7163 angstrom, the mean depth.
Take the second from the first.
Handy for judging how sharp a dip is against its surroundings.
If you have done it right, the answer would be 0.035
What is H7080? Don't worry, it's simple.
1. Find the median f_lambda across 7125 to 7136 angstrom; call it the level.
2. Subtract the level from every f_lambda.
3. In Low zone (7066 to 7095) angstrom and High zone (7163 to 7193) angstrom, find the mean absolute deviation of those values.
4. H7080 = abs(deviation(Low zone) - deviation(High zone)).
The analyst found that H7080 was 0.048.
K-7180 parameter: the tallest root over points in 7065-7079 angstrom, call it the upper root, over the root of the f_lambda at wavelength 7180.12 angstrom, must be 1.03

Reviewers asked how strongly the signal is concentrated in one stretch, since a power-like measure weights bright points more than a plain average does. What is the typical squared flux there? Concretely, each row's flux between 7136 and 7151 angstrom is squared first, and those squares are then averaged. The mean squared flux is 124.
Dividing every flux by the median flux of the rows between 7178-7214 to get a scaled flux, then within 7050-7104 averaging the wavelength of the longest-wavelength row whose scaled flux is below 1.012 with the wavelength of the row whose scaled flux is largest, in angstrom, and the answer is 7067.8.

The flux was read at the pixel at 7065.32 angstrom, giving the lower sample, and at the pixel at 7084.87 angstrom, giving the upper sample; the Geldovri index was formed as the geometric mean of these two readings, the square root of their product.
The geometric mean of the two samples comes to 11.6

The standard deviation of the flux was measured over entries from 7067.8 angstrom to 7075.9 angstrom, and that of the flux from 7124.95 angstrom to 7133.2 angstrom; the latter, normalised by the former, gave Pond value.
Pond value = 0.72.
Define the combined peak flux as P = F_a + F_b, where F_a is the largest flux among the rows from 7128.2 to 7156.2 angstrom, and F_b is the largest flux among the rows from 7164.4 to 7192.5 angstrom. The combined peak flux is 23.0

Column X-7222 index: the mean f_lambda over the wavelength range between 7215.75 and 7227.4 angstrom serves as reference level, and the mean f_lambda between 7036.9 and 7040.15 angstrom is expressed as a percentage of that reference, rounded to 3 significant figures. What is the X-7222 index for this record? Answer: 113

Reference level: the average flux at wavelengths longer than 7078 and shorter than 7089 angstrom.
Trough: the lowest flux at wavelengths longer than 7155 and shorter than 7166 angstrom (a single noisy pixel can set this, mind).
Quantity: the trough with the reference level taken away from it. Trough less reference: -0.17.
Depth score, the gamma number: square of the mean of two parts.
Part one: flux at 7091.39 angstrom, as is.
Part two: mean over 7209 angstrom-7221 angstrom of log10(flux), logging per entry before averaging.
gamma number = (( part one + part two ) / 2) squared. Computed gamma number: 40.6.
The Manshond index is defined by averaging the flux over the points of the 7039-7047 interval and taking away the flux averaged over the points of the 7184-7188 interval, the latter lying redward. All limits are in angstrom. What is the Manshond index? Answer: 1.2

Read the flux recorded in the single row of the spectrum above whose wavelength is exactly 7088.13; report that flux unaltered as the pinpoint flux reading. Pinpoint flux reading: 11.51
